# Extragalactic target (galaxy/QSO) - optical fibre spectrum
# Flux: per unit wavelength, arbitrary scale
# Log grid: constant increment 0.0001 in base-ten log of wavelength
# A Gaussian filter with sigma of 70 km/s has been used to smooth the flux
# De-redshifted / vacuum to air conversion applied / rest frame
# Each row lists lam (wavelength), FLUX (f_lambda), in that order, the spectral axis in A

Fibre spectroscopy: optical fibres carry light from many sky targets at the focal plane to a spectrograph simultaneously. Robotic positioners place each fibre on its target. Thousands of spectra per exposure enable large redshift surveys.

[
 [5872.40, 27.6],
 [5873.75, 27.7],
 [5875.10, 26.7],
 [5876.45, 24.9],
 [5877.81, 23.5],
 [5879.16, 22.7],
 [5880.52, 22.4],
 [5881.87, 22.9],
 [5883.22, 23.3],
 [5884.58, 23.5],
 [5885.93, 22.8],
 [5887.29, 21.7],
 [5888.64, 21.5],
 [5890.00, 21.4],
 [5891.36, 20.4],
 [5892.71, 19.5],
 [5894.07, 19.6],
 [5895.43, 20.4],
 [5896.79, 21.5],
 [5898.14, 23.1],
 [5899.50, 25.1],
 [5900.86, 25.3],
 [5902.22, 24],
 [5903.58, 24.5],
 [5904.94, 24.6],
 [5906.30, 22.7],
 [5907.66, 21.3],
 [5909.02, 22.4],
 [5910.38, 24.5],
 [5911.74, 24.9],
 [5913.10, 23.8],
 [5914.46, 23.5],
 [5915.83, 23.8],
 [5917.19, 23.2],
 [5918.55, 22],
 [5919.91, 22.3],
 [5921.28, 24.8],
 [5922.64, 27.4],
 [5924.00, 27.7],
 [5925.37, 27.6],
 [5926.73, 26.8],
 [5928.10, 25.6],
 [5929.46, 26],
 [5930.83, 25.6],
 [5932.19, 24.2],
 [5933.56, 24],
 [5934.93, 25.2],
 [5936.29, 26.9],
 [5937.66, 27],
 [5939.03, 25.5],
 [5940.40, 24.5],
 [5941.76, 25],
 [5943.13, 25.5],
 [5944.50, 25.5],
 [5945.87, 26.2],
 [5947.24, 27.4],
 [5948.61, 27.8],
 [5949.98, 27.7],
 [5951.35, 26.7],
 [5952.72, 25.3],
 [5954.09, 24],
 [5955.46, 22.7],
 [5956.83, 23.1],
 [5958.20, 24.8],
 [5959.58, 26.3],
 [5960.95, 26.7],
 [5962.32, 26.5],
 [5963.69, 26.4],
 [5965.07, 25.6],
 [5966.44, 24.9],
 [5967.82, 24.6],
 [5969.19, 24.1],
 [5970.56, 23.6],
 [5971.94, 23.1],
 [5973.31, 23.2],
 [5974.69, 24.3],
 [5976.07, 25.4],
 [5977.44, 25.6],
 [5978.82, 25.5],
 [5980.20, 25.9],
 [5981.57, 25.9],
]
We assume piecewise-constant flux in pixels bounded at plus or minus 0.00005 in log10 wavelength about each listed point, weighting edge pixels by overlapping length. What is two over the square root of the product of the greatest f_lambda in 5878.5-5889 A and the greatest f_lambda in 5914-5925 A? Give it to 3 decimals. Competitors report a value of 0.078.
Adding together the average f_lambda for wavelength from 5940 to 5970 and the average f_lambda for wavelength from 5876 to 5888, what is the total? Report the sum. 48.6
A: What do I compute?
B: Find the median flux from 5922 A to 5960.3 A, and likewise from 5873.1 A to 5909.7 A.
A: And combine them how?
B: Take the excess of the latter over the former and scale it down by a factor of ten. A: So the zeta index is -0.28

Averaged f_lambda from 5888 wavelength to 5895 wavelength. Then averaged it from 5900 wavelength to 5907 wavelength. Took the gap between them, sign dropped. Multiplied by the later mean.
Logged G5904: 91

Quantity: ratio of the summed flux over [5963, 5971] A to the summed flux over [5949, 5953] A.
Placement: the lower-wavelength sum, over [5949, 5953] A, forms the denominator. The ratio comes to 1.87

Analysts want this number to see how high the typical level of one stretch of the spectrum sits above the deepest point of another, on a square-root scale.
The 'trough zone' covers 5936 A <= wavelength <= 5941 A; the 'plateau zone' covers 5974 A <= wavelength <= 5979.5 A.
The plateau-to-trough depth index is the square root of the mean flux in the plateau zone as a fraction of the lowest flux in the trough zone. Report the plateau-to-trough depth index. 1.014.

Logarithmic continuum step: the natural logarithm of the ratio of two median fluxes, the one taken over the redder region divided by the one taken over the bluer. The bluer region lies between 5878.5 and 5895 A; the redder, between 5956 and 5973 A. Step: 0.120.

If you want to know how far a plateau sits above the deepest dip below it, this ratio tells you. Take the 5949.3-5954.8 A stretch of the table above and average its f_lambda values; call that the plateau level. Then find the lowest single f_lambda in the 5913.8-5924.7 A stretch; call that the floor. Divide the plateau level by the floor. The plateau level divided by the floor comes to 1.18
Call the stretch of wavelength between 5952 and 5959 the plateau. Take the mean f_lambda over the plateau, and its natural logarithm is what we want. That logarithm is 3.18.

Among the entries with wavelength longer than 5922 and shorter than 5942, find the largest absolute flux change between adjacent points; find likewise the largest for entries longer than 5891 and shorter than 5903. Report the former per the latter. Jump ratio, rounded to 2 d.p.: 0.85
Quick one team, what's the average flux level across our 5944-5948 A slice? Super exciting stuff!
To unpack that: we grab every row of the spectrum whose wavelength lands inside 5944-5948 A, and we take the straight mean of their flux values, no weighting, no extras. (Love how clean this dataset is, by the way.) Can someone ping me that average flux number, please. 26.4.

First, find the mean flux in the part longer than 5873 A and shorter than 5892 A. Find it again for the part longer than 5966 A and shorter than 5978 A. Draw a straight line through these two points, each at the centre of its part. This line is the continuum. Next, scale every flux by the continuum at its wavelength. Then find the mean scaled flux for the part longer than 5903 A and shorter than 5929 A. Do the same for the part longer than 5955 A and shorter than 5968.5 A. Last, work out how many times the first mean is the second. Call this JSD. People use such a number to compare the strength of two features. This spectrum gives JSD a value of 0.99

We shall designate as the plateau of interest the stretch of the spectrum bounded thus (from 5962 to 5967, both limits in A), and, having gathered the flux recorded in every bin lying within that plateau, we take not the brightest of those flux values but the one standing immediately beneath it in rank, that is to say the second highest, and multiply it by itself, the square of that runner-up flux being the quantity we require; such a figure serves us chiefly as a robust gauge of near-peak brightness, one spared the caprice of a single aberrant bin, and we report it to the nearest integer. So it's 697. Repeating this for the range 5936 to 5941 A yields 724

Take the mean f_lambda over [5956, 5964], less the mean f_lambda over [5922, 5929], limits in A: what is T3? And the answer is -1.4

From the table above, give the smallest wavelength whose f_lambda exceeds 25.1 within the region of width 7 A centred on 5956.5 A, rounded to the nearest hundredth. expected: 5959.58 A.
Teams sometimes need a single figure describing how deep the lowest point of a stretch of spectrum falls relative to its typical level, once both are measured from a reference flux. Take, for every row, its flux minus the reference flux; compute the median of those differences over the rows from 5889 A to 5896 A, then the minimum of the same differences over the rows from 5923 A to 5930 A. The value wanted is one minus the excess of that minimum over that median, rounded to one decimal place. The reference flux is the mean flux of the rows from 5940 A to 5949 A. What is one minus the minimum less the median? -4.2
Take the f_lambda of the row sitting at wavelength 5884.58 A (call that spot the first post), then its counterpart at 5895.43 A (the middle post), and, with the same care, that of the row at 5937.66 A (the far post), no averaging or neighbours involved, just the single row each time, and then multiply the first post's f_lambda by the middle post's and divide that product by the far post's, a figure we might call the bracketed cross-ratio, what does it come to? 18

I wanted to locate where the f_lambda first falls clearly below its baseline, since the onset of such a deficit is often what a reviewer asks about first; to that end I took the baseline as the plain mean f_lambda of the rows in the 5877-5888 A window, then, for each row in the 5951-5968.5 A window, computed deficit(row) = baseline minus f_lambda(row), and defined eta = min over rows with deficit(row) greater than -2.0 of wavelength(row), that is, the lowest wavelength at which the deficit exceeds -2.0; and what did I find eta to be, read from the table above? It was 5954.09 A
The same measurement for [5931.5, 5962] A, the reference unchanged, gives 5932.19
